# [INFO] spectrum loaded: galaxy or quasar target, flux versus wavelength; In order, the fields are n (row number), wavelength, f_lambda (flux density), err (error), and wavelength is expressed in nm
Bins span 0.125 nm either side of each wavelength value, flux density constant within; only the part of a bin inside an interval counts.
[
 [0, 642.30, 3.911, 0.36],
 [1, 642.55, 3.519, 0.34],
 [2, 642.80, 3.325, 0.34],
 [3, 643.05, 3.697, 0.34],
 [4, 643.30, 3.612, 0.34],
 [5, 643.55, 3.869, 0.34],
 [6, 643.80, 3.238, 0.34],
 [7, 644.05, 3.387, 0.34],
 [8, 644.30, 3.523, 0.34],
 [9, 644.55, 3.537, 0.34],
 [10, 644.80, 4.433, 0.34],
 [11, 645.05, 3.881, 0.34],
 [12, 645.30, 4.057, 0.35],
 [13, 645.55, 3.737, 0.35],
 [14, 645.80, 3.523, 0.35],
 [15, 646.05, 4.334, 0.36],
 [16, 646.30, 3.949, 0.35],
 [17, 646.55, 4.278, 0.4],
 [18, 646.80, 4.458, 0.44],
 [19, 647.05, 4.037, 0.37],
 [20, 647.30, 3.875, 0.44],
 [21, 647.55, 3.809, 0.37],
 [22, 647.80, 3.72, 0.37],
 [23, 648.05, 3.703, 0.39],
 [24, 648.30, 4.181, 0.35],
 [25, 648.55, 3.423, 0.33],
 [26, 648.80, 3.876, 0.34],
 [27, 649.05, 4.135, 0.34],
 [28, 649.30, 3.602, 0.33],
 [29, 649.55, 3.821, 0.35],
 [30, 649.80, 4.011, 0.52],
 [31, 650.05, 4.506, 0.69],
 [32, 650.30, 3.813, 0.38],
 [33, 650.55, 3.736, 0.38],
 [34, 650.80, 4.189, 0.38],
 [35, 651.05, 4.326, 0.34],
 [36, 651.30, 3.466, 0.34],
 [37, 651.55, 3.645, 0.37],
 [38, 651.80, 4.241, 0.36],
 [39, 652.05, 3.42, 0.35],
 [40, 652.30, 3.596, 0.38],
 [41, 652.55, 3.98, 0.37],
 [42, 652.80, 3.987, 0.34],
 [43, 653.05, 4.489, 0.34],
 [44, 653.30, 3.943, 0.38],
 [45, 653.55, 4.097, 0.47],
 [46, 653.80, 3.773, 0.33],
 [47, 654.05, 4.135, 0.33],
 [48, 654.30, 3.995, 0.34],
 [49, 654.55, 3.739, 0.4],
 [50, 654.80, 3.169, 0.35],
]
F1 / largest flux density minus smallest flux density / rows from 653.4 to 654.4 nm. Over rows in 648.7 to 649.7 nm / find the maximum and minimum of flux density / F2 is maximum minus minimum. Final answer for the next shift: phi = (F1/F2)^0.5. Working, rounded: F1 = 0.36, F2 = 0.53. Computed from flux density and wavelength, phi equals 0.8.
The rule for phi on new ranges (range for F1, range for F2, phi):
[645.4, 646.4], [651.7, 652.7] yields 1.0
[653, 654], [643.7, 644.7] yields 1.5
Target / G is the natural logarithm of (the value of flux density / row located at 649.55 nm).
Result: 1.34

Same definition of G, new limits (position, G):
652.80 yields 1.38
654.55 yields 1.32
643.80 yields 1.17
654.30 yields 1.39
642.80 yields 1.20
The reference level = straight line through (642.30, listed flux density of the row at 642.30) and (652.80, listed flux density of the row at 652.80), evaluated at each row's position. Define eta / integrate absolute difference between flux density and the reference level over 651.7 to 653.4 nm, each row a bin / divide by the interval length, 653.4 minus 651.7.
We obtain 0.25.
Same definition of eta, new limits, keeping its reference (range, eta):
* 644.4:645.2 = 0.31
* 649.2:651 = 0.24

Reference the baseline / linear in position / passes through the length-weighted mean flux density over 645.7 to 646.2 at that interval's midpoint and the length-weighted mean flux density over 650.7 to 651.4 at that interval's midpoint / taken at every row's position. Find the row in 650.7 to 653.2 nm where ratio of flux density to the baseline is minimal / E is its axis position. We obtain 652.05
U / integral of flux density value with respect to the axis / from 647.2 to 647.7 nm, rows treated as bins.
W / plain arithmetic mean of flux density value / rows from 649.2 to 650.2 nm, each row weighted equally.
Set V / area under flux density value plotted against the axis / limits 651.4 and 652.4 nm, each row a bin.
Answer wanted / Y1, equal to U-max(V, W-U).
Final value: -1.8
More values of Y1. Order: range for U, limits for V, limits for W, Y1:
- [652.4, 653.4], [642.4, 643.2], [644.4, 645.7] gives 1.3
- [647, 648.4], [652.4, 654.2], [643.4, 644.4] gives -1.9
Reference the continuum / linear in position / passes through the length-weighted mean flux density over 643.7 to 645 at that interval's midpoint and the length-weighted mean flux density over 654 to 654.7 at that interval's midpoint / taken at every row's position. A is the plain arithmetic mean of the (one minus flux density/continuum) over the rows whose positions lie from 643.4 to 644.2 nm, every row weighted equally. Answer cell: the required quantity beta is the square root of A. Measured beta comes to 0.19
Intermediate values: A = 0.04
